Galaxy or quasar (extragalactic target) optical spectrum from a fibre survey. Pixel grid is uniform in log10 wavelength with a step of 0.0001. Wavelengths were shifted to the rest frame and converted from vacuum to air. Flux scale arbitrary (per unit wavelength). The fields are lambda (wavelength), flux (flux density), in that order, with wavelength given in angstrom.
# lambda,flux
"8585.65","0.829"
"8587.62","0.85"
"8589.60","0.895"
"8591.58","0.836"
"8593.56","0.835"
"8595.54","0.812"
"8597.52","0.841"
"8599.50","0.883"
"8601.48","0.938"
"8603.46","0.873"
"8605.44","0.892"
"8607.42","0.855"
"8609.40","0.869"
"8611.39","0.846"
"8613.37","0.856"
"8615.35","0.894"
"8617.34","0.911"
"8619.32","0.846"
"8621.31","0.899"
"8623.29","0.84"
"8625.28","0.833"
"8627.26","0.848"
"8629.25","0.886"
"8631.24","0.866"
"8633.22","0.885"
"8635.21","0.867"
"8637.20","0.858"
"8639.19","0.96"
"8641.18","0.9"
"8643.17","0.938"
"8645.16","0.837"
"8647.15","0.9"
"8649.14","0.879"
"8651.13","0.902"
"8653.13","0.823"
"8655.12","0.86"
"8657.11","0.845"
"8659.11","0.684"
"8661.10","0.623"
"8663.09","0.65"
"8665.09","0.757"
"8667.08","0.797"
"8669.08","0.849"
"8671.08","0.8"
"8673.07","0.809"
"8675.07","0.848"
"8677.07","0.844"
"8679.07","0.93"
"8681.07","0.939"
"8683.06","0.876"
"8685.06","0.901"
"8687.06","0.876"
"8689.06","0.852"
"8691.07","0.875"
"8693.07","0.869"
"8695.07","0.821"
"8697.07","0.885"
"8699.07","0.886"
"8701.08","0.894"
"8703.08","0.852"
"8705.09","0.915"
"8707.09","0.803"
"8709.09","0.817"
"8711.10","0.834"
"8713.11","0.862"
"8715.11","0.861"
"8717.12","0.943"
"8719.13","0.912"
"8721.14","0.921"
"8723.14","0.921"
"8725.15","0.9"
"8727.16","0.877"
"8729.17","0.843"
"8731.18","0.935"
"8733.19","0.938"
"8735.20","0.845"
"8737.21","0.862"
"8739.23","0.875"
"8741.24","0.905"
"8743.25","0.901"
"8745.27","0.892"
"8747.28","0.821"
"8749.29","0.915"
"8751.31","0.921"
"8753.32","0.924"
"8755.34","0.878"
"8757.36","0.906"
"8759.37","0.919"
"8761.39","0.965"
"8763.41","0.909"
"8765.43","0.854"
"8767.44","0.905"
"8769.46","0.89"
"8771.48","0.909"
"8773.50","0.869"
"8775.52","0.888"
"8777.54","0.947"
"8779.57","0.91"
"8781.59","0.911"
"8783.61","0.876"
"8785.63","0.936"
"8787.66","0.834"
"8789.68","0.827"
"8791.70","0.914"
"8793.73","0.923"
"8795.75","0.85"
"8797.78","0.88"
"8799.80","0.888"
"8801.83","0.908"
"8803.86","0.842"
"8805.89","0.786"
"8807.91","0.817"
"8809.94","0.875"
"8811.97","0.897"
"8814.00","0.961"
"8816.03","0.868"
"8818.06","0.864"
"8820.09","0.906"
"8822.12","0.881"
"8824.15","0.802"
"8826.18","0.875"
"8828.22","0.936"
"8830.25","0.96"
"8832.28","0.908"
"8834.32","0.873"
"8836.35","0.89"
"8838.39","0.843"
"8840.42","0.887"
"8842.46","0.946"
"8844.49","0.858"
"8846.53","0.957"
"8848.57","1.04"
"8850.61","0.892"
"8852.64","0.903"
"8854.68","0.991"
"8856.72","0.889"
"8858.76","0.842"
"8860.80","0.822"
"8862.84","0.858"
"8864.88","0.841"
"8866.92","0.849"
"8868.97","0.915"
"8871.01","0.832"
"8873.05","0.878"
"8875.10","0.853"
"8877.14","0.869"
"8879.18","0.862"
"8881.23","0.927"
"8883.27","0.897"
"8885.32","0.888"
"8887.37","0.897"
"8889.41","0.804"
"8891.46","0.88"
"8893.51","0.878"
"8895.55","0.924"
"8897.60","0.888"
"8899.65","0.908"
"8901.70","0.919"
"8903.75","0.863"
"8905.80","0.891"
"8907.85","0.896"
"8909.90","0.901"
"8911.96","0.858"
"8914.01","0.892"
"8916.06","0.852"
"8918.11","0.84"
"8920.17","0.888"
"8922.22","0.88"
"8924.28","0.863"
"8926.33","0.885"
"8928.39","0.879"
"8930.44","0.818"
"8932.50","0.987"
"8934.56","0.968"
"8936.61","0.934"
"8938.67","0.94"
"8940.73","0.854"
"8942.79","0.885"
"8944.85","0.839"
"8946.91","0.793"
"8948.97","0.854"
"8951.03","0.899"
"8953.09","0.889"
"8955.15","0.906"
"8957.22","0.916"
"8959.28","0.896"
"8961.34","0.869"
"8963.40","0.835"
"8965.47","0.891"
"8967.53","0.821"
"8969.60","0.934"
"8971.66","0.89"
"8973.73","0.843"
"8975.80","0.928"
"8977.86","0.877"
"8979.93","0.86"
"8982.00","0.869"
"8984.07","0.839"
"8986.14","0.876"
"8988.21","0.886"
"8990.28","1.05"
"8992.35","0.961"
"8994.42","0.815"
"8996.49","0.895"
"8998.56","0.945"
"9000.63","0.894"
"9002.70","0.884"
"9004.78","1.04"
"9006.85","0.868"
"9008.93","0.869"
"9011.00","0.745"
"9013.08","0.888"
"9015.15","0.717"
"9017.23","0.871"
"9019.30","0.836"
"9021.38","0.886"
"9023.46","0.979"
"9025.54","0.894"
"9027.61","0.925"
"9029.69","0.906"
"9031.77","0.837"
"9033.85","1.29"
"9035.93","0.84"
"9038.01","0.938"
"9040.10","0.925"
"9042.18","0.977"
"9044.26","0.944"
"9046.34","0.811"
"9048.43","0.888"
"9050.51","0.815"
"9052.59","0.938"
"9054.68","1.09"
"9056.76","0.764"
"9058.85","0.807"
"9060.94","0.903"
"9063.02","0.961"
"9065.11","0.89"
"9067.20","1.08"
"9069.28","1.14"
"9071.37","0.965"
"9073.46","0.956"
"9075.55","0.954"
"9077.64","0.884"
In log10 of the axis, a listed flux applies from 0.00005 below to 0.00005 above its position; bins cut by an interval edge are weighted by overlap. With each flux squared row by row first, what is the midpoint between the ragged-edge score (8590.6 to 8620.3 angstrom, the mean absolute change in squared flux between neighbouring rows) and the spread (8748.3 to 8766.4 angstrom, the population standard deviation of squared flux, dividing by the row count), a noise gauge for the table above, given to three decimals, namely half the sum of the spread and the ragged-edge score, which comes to 0.054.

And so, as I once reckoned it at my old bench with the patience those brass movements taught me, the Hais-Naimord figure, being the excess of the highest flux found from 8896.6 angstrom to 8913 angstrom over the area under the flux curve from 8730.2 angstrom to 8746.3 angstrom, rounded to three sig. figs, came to -13.5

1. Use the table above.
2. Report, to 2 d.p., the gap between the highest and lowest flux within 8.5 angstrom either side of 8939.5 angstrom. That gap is 0.19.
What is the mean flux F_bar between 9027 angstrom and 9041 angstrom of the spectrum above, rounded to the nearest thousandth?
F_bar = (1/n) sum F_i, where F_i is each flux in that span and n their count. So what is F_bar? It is 0.952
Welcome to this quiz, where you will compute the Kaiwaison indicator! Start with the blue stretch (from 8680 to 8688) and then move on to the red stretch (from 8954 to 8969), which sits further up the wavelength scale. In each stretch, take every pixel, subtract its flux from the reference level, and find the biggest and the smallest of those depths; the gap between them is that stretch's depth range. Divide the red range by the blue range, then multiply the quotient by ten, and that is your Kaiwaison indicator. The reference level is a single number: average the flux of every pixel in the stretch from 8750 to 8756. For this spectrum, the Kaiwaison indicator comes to 15.1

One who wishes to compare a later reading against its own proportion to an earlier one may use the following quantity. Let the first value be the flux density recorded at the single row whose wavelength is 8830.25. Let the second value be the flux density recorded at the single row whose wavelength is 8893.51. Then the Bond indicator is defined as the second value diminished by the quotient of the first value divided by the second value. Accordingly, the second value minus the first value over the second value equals -0.22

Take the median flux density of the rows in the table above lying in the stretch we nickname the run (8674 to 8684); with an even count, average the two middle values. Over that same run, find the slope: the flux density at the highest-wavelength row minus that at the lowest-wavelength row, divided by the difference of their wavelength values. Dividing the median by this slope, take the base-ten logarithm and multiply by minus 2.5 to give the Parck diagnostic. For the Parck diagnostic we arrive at -6.0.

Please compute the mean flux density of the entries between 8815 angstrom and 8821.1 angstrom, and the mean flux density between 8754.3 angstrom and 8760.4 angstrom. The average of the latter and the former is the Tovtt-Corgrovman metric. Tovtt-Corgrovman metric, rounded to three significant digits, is 0.890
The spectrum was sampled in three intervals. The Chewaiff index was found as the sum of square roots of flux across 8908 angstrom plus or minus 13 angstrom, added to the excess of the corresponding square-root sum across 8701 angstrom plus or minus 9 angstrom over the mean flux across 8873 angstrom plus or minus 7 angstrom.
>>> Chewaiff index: 20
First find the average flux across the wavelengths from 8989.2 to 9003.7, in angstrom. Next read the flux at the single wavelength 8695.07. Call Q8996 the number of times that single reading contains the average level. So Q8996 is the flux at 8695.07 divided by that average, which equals 0.89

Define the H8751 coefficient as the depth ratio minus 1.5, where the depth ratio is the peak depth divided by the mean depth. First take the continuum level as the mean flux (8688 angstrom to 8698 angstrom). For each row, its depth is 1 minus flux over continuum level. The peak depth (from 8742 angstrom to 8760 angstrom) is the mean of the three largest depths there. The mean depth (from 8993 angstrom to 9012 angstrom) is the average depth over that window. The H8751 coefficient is -1.4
